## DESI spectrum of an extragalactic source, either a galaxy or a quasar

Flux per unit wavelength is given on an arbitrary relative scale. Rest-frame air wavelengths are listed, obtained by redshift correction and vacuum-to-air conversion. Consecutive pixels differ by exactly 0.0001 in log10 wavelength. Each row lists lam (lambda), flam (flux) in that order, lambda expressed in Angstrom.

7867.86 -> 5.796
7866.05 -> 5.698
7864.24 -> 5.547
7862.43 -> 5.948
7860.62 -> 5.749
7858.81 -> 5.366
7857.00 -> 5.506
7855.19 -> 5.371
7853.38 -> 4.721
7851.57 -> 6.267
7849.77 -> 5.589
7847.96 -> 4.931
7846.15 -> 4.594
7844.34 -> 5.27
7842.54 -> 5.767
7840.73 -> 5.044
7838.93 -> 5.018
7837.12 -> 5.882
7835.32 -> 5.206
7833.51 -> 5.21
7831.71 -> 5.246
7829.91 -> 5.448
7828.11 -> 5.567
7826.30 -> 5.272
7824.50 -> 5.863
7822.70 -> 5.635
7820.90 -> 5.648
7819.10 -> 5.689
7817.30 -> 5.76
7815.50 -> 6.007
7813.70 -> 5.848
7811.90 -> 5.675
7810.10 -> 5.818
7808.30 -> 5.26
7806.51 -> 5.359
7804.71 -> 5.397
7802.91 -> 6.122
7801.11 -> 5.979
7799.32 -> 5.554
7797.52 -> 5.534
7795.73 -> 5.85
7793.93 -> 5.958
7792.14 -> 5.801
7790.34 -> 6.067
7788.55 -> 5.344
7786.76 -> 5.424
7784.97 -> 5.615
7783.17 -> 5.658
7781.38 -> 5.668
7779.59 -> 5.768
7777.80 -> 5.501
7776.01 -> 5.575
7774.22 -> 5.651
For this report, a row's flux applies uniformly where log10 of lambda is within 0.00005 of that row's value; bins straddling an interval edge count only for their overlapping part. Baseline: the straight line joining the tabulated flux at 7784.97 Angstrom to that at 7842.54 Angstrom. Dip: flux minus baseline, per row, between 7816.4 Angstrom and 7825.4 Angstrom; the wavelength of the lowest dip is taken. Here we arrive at 7822.70 Angstrom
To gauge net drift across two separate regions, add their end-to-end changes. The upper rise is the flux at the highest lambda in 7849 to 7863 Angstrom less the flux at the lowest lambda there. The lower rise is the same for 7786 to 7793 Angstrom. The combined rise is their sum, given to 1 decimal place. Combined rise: 0.7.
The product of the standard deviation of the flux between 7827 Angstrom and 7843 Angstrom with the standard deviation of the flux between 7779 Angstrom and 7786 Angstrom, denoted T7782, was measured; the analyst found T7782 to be 0.02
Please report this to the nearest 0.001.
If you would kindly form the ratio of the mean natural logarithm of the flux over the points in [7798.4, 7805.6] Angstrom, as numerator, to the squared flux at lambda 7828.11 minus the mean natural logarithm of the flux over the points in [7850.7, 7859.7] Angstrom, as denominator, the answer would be 0.060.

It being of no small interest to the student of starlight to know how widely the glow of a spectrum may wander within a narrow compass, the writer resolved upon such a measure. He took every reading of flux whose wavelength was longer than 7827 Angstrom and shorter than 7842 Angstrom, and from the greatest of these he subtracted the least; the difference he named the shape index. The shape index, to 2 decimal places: 0.86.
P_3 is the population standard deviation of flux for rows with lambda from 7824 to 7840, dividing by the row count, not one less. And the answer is 0.286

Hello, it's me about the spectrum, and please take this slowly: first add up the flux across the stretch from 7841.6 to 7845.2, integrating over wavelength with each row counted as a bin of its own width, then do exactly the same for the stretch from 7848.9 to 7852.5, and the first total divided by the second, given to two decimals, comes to 0.93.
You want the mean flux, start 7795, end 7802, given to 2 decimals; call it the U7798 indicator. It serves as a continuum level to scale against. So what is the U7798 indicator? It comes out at 5.73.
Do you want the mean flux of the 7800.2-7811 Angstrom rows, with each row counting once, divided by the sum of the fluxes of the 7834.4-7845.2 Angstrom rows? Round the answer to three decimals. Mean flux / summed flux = 0.176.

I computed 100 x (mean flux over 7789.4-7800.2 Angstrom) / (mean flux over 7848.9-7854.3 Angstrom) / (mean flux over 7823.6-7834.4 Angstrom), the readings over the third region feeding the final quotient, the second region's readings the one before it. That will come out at 19.3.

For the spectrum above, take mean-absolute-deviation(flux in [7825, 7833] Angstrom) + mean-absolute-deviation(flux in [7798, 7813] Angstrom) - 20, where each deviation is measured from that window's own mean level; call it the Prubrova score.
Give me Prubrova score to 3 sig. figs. -19.6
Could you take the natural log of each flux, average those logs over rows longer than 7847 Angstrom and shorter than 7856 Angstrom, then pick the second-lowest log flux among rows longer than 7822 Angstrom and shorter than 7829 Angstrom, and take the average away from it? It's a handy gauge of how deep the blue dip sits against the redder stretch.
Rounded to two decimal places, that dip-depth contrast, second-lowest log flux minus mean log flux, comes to 0.04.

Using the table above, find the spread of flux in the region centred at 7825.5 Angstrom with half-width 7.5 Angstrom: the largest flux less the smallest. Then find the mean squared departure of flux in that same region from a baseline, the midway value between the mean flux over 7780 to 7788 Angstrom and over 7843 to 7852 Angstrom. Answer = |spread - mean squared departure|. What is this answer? 0.57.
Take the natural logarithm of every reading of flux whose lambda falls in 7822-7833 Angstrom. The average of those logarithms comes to 1.70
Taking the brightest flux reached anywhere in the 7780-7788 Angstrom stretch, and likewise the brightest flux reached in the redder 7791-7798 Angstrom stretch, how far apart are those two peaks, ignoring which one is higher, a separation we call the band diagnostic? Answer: 0.29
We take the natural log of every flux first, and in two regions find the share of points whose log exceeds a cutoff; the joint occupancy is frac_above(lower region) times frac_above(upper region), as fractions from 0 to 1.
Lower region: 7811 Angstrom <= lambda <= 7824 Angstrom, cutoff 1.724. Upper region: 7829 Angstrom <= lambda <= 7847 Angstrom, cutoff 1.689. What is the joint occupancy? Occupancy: 0.30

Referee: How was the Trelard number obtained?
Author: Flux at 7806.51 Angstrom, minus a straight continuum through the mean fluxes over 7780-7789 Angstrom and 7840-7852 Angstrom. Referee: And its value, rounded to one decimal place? -0.1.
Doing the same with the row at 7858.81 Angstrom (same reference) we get 0.1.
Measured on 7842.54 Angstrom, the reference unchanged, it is 0.4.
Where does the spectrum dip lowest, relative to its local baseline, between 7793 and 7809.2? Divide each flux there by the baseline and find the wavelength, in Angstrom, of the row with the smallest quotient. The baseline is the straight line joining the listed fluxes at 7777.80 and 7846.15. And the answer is 7808.30 Angstrom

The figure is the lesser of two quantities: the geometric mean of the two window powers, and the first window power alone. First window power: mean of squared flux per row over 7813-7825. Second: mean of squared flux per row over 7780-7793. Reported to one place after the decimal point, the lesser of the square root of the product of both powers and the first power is 32.7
